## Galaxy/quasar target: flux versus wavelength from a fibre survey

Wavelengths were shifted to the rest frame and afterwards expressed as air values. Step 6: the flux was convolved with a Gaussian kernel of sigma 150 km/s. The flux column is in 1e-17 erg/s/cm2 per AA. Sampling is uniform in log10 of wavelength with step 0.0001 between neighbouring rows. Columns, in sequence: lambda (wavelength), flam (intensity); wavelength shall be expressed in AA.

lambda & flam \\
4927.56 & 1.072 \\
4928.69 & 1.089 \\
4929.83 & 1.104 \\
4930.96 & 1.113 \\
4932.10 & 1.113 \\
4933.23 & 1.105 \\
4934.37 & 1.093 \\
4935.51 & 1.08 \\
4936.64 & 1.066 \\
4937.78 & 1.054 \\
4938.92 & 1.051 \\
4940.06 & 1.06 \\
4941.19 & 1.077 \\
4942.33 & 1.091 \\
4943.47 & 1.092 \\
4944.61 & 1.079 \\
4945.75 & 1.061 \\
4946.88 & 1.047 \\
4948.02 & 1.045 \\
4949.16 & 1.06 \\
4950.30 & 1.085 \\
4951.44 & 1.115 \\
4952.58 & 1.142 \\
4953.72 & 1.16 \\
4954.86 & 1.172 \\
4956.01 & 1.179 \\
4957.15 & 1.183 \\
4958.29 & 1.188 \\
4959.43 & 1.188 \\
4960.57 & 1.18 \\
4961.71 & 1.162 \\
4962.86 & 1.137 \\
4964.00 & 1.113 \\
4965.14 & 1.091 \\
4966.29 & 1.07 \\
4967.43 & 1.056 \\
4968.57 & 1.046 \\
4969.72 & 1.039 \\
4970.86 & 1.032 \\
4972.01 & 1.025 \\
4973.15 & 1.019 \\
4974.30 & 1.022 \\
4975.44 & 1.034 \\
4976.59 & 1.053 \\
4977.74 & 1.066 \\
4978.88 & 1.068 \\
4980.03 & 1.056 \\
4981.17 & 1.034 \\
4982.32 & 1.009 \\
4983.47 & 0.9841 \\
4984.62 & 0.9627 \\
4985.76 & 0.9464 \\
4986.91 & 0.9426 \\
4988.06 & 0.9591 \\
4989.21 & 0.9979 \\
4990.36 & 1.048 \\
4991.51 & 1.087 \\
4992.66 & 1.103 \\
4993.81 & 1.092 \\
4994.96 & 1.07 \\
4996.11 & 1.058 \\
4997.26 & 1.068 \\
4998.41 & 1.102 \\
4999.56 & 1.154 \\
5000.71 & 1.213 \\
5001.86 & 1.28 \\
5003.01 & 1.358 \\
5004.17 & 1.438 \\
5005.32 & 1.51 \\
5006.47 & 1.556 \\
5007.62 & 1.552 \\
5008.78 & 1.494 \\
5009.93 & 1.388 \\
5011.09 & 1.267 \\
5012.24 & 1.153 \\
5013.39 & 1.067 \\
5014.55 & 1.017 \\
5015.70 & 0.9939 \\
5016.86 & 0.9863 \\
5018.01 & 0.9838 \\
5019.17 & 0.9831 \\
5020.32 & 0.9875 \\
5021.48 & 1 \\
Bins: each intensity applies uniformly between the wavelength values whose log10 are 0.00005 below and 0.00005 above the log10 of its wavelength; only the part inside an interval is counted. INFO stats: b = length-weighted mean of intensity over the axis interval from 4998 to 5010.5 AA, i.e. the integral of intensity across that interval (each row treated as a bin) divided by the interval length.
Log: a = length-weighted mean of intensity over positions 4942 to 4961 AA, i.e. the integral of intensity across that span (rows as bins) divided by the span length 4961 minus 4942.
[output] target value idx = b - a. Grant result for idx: 0.25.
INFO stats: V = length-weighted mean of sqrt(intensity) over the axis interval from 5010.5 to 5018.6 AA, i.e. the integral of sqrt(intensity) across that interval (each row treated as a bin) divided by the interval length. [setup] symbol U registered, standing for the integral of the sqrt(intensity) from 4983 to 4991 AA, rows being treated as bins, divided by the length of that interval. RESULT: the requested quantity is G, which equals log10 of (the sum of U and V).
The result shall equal 0.305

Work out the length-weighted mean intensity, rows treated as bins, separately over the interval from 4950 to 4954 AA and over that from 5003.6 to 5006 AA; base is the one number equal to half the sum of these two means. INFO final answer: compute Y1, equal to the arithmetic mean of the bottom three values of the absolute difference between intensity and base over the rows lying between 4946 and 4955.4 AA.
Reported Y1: 0.145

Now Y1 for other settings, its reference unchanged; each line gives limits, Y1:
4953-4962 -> 0.117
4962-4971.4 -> 0.190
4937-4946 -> 0.216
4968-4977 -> 0.257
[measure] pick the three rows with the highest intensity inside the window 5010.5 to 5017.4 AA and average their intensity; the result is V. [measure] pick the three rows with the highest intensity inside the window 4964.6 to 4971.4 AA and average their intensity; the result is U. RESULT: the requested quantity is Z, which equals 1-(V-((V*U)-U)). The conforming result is 0.012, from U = 1.07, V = 1.16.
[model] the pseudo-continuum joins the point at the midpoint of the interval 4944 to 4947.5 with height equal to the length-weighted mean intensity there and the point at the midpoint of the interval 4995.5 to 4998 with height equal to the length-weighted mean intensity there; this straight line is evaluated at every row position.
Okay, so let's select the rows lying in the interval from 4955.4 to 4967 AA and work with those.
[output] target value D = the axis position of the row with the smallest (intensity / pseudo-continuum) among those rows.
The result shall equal 4966.29 AA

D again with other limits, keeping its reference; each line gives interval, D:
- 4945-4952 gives 4948.02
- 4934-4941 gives 4938.92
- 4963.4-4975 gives 4973.15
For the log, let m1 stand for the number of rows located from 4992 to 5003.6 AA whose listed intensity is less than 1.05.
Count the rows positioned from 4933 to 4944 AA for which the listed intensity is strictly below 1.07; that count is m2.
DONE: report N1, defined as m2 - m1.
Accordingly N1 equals 4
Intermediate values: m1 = 0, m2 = 4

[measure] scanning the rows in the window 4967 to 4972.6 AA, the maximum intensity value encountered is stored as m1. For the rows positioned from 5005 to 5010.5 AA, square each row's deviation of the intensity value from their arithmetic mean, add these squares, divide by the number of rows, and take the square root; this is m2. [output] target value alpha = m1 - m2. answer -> 1.00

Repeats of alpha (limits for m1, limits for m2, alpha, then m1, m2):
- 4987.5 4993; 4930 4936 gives 1.09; 1.103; 0.013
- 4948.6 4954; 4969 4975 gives 1.15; 1.16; 0.007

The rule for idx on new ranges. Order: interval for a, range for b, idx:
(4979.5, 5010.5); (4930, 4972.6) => -0.07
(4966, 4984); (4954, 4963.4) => 0.13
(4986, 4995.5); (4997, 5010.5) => 0.32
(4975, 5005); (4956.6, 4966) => 0.06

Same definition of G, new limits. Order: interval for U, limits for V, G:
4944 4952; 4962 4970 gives 0.317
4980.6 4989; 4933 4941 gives 0.306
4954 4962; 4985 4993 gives 0.320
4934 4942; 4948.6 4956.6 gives 0.321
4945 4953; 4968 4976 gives 0.313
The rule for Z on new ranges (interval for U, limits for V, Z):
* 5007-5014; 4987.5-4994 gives 0.045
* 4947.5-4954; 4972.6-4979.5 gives 0.009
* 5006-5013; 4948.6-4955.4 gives 0.084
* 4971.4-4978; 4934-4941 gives 0.004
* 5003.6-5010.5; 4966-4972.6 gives 0.031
